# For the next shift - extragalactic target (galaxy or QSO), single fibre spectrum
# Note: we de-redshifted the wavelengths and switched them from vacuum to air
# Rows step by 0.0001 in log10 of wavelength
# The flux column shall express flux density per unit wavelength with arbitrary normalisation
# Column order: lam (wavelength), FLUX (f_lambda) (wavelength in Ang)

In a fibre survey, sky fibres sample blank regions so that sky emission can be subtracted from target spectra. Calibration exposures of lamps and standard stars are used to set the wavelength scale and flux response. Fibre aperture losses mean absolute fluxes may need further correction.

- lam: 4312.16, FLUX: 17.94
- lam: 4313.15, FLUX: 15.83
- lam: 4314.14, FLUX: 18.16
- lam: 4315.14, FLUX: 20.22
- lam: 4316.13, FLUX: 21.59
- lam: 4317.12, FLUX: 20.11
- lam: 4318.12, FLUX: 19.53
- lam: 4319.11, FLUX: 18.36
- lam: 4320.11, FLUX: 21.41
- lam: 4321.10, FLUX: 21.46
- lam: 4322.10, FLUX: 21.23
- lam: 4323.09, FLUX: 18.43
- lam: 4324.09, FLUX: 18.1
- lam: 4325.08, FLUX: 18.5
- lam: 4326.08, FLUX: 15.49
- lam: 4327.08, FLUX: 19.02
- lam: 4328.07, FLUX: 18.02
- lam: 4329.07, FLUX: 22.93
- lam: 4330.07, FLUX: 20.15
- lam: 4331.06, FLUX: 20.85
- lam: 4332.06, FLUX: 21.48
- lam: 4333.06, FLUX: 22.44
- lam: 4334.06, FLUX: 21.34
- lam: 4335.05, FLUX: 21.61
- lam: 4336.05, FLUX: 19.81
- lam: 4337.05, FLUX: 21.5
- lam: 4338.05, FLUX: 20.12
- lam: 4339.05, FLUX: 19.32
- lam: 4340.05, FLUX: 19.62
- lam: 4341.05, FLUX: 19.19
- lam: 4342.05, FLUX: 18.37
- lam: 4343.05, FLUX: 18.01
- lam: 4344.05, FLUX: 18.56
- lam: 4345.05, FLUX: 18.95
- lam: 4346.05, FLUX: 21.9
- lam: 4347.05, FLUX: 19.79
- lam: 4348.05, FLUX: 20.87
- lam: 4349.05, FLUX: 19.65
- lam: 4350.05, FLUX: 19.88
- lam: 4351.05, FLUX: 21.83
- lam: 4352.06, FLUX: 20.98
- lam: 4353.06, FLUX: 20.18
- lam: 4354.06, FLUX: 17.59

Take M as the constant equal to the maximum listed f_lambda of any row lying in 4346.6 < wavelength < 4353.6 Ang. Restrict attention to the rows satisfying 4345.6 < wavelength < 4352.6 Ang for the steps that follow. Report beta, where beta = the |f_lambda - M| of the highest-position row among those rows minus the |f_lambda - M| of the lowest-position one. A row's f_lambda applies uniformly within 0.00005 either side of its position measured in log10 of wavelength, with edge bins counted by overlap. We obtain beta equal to 0.8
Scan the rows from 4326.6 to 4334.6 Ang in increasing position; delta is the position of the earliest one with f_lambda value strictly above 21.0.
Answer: 4329.07 Ang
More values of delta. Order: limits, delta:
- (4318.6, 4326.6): 4320.11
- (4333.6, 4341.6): 4334.06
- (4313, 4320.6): 4316.13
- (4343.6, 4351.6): 4346.05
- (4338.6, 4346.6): 4346.05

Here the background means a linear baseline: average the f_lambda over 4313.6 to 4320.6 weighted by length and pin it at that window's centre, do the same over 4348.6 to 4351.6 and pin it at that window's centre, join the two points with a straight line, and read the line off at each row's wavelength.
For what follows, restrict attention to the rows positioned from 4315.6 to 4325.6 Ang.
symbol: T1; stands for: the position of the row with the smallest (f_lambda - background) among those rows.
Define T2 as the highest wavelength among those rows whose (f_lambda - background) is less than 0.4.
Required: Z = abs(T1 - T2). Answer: 1.0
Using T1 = 4324.09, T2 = 4325.08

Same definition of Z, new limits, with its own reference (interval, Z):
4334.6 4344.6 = 1.0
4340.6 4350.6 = 7.0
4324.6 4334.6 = 4.0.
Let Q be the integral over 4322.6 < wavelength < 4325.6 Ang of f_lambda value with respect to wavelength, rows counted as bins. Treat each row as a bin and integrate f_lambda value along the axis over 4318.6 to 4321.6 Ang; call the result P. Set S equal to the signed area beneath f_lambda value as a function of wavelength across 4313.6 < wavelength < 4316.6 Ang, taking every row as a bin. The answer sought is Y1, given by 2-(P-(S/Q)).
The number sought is -58.2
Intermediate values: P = 61.2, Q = 54.9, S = 59.7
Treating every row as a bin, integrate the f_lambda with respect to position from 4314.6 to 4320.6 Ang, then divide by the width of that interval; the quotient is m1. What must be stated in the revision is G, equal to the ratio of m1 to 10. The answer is 2.02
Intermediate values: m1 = 20.2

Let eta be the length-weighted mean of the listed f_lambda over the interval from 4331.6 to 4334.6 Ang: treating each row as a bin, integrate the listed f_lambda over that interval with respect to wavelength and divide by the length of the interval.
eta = 21.8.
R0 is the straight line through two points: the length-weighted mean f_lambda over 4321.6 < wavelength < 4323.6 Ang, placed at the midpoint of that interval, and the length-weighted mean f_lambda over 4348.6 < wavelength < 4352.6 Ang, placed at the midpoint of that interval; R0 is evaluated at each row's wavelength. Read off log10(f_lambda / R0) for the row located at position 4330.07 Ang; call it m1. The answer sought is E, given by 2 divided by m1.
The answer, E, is 678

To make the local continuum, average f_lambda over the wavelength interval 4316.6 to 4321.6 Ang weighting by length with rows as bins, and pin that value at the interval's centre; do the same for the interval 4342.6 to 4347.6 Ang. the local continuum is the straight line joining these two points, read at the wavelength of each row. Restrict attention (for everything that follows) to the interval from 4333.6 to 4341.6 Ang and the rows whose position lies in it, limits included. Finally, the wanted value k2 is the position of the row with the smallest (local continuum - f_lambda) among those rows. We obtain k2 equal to 4335.05 Ang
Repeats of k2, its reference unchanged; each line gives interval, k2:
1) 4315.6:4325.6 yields 4321.10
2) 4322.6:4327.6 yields 4327.08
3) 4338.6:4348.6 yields 4346.05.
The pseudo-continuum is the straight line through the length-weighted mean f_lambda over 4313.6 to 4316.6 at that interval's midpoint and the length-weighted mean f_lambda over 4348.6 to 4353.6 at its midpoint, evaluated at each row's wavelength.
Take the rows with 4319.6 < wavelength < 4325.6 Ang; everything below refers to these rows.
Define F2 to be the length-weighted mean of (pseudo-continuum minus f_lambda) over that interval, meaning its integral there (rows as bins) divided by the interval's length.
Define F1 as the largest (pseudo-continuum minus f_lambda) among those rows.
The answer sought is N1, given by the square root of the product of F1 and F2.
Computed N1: 0.6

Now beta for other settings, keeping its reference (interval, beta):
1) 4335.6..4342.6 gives 1.4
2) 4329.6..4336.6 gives 0.3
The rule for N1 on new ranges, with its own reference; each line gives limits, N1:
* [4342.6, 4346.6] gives 1.5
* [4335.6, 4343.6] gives 1.4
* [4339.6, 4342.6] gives 1.6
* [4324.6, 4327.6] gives 3.3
